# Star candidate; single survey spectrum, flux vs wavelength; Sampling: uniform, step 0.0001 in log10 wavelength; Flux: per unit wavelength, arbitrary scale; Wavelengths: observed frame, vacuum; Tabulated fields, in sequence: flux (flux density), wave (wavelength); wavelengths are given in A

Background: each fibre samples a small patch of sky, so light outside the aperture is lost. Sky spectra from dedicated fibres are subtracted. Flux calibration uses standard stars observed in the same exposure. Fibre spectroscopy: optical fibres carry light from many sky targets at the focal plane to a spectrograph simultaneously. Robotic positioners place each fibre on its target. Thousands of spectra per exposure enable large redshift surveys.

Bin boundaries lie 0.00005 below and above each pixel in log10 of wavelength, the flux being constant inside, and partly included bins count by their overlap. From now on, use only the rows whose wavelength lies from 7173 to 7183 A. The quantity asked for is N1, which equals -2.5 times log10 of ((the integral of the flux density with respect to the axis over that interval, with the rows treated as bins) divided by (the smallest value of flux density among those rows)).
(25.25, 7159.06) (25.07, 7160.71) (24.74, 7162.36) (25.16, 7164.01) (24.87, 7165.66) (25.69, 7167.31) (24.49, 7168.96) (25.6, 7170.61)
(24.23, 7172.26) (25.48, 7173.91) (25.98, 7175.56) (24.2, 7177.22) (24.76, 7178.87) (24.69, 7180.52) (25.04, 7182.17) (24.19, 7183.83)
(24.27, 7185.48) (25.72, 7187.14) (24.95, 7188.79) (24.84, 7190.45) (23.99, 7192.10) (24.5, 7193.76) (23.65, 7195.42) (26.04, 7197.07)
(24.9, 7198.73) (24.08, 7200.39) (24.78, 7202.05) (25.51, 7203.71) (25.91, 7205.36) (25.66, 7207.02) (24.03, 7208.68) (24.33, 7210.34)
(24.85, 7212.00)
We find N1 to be -2.54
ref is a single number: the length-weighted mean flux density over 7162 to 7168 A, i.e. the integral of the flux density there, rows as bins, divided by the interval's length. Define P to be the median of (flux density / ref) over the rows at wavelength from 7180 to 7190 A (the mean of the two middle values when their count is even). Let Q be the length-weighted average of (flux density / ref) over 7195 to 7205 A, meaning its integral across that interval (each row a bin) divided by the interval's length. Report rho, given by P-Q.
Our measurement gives -0.005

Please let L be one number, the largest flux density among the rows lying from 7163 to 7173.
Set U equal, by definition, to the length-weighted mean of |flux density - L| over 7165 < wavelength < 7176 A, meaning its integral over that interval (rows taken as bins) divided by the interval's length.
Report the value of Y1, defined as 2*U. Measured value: 1.18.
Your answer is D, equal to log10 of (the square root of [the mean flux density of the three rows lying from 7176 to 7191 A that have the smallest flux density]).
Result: 0.692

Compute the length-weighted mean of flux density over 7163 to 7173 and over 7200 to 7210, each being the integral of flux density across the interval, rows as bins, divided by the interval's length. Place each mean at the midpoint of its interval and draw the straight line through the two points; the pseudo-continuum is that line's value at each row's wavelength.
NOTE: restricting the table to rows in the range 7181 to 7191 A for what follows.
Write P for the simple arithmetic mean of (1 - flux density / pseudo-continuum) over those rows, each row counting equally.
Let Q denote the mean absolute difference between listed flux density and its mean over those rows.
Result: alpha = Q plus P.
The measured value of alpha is 0.41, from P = 0.007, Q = 0.40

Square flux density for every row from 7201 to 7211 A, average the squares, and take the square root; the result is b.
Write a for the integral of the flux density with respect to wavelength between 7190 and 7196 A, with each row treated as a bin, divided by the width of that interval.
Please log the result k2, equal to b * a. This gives 607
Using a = 24.2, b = 25.0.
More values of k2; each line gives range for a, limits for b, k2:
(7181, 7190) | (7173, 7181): 621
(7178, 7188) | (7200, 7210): 620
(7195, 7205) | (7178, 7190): 619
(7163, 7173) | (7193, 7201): 617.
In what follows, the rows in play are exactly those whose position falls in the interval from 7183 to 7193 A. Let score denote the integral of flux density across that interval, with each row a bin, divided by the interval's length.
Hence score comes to 24.66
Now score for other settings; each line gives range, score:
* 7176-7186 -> 24.59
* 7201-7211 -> 25.04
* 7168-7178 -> 25.01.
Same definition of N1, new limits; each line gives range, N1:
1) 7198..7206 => -2.30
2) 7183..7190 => -2.14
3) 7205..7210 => -1.79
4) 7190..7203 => -2.83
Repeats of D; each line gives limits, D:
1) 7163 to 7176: 0.695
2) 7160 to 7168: 0.698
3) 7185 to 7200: 0.690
